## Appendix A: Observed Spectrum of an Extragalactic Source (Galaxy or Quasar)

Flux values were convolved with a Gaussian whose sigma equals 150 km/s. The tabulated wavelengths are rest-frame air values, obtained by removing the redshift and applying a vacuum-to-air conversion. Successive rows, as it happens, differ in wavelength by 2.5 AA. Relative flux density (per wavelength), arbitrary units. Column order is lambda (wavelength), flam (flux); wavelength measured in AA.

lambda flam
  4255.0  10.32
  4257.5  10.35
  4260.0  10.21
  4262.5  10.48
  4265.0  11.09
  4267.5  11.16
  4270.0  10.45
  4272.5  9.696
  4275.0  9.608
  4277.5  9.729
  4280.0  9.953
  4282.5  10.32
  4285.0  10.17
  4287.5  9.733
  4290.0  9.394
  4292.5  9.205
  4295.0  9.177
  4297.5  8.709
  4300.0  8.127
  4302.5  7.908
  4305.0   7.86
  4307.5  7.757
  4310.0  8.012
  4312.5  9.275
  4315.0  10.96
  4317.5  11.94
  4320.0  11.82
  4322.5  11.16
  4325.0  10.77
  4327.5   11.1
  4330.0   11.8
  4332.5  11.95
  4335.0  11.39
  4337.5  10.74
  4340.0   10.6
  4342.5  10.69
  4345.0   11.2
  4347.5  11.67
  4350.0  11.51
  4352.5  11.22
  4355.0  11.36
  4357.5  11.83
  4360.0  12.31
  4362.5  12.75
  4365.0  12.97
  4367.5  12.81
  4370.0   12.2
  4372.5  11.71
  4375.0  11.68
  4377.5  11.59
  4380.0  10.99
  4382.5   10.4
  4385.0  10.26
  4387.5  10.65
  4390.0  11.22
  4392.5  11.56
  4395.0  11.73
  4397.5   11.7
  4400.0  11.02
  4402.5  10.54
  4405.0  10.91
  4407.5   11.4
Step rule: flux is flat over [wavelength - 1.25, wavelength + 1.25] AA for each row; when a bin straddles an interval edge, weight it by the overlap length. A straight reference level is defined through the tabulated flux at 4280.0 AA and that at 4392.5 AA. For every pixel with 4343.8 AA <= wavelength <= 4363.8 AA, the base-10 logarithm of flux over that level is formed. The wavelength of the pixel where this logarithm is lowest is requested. 4352.5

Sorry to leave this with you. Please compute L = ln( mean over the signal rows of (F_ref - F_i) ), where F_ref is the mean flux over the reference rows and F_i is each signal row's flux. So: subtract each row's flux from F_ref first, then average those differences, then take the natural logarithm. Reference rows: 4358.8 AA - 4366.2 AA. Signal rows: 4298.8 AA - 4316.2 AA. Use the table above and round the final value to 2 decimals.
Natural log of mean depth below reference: 1.42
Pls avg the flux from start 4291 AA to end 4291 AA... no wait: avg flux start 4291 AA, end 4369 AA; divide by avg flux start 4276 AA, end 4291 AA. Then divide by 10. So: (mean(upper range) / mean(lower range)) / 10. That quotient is 0.1079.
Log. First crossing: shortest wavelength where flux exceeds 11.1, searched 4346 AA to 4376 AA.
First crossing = 4347.5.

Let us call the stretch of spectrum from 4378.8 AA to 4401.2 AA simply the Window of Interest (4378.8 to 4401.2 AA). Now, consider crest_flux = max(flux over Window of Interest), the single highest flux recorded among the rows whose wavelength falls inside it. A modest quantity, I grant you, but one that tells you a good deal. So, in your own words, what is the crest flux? 11.73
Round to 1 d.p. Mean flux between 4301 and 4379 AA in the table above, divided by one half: 22.1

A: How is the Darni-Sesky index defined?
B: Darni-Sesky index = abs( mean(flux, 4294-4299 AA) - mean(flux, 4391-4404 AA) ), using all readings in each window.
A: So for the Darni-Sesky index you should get 2.4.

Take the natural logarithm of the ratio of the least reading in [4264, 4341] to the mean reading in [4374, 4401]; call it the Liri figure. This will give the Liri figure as -0.364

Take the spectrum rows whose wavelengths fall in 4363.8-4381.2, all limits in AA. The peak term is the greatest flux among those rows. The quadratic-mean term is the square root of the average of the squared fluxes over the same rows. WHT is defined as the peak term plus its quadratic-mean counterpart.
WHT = 25.0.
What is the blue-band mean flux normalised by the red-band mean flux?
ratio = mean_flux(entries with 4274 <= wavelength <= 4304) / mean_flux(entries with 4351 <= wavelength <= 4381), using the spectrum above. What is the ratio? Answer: 0.78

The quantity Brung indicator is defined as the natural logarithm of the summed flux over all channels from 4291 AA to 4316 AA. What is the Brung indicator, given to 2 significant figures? 4.5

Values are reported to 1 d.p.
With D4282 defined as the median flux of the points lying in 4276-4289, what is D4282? 10.0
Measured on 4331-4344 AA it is 10.7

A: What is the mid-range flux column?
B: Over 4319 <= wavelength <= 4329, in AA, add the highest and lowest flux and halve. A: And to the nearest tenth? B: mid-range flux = 11.3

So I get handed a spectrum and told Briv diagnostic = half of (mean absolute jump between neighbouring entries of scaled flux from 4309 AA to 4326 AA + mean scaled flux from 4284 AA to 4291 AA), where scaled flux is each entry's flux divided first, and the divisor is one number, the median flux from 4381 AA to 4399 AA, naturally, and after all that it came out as 0.473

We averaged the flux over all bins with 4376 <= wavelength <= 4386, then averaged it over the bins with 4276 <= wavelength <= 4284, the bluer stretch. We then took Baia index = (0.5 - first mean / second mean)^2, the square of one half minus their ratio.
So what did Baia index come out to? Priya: 0.34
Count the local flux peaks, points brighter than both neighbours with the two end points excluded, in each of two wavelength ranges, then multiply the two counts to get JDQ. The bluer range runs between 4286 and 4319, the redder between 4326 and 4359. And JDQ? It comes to 0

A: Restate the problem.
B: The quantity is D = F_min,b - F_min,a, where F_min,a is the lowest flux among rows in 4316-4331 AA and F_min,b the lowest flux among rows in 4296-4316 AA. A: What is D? -3.0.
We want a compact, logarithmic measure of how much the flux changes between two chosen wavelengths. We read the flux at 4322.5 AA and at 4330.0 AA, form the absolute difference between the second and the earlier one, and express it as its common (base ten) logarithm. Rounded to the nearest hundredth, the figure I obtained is -0.19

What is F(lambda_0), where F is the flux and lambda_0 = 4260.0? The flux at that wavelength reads 10.21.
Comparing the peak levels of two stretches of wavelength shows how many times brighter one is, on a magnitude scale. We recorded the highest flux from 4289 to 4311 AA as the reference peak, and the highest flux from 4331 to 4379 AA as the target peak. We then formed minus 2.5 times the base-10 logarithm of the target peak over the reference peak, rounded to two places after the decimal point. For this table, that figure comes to -0.35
